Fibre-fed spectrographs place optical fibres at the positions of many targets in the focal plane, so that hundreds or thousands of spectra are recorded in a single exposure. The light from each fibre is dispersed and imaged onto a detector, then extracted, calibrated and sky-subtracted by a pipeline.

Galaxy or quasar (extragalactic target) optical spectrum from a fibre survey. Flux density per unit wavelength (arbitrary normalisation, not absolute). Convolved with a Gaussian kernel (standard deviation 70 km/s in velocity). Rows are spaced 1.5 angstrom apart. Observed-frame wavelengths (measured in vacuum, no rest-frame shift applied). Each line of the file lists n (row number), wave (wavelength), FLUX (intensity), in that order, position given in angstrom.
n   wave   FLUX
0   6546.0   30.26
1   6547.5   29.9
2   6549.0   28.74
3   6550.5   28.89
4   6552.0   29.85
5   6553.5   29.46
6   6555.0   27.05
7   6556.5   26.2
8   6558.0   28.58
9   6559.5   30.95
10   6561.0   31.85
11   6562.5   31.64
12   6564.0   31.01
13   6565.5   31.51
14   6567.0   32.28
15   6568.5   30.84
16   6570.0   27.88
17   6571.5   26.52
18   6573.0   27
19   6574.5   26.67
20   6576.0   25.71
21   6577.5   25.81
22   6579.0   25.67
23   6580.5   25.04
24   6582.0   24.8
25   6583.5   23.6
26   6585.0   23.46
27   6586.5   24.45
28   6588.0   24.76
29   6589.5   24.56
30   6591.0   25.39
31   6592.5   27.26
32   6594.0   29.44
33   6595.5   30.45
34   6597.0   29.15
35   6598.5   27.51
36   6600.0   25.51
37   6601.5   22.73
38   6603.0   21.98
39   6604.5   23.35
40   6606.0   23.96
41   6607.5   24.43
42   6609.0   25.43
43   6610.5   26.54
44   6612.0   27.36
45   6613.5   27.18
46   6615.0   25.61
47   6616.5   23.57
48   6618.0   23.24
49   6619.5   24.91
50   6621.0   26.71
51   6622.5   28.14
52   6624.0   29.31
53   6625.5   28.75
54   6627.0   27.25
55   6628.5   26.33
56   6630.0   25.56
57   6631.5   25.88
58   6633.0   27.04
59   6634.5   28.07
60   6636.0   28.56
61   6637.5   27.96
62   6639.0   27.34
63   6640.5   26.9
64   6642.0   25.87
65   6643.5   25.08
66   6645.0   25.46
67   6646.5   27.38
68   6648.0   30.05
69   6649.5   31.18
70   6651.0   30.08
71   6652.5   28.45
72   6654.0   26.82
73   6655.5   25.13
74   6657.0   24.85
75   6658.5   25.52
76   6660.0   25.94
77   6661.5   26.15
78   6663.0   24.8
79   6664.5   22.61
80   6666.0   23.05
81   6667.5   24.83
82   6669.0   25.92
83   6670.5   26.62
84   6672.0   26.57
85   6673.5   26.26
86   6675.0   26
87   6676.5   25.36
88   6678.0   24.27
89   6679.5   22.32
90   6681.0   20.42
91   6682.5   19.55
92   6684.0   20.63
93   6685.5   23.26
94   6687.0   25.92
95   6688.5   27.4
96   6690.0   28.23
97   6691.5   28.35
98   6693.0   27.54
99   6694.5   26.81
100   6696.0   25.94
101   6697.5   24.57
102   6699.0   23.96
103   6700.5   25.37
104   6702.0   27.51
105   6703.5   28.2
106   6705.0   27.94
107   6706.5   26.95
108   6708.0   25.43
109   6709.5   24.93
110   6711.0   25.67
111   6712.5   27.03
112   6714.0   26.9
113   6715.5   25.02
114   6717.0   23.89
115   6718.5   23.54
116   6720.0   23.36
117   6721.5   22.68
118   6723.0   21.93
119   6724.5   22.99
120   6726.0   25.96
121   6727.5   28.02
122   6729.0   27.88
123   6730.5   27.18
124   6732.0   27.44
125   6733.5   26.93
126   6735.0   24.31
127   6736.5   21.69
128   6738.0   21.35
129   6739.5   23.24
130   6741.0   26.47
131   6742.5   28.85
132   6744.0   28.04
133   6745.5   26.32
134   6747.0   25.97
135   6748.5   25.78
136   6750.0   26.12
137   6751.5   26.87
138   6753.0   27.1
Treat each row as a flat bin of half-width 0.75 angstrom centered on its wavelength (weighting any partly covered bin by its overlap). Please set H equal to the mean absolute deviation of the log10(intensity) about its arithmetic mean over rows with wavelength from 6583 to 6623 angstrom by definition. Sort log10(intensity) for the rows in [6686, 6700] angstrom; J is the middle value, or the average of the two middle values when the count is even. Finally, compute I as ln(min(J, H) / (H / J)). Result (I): 0.356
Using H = 0.030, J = 1.43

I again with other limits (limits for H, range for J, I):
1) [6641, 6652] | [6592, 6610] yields 0.341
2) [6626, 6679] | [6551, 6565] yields 0.389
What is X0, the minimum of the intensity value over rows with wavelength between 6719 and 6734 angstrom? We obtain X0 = 21.93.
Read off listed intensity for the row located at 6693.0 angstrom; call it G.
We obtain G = 27.54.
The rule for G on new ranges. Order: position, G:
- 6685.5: 23.26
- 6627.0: 27.25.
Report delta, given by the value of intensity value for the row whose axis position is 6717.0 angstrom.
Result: 23.89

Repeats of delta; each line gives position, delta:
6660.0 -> 25.94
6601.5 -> 22.73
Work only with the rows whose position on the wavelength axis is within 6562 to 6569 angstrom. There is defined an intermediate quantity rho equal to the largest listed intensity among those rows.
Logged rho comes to 32.28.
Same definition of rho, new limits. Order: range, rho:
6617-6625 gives 29.31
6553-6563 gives 31.85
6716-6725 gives 23.89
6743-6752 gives 28.04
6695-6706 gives 28.2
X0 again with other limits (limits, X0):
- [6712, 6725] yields 21.93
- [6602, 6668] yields 21.98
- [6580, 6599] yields 23.46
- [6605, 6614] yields 23.96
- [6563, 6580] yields 25.67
